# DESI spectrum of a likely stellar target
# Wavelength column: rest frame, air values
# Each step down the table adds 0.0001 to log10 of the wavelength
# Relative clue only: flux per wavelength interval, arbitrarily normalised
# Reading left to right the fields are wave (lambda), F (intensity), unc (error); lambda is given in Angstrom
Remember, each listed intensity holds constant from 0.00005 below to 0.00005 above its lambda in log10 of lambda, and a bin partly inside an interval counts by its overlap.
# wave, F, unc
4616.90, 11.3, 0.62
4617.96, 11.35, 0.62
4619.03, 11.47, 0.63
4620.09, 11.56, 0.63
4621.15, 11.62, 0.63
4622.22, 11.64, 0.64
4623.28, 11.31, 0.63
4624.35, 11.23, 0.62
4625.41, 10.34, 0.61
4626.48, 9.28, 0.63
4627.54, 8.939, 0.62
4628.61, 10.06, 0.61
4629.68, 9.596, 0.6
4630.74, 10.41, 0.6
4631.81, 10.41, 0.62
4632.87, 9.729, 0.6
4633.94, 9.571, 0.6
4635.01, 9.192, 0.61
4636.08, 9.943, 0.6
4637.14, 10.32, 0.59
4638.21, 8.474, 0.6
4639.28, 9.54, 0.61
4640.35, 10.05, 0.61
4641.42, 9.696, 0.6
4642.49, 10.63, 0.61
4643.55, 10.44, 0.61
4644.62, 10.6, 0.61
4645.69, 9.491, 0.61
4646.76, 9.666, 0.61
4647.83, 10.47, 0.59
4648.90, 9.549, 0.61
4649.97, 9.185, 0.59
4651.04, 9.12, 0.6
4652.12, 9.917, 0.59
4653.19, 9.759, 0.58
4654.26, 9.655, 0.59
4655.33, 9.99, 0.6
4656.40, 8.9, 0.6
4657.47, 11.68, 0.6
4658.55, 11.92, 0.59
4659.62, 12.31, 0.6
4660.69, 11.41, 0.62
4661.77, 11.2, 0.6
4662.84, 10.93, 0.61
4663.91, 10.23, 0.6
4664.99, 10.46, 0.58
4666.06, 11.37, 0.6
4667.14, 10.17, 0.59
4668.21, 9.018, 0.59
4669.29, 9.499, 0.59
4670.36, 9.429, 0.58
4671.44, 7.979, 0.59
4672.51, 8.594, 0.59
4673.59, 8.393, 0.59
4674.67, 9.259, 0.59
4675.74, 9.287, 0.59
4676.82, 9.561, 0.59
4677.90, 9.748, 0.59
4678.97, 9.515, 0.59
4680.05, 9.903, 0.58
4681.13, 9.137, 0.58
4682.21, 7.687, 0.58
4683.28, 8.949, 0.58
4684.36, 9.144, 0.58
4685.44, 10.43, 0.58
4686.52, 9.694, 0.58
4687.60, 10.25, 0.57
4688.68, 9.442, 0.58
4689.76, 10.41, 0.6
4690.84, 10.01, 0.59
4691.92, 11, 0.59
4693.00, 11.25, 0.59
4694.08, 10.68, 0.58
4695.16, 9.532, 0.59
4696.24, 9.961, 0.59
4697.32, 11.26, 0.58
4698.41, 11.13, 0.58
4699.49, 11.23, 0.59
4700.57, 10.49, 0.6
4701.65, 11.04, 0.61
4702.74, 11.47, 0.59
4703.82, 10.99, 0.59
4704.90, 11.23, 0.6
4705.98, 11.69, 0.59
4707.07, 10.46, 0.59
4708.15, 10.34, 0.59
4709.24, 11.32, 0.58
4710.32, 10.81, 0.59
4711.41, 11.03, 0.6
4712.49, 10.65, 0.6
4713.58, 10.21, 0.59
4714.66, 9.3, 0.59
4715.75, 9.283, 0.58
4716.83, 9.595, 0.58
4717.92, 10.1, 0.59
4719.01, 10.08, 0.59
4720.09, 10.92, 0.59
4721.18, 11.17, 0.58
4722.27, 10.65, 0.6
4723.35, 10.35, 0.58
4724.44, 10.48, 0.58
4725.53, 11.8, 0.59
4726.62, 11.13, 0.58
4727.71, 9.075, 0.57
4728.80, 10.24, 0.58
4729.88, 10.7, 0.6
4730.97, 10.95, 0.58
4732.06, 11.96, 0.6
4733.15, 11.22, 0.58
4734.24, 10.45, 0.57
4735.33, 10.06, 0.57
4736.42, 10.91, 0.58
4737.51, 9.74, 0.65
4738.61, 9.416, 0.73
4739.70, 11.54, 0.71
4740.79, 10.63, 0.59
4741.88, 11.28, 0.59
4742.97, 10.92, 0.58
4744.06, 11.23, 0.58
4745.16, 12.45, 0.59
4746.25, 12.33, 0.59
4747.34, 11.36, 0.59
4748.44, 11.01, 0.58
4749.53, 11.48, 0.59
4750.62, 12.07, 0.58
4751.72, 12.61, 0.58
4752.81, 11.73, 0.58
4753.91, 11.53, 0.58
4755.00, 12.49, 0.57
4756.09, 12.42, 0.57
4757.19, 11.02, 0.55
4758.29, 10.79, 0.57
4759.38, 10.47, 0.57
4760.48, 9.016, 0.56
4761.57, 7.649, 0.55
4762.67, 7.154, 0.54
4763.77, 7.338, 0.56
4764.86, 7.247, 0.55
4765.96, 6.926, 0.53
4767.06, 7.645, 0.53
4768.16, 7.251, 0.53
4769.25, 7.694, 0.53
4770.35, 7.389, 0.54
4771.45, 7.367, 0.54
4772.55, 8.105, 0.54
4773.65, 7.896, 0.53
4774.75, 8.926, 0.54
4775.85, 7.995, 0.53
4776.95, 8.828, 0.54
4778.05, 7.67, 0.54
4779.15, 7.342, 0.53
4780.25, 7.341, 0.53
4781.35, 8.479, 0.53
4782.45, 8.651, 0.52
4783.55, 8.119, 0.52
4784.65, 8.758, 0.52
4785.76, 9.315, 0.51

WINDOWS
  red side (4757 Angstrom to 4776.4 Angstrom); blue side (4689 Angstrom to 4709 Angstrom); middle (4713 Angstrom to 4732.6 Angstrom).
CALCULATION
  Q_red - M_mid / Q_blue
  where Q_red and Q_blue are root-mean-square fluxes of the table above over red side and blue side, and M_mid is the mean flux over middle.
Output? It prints 7.3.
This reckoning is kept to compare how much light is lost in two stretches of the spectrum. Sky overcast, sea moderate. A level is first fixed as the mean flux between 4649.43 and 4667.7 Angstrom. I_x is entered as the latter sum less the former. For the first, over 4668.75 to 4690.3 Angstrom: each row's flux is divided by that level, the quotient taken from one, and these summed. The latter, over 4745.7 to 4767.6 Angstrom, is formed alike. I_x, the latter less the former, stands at -1.7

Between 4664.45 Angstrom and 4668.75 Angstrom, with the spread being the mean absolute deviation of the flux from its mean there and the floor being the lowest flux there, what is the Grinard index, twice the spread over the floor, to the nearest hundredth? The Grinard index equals 0.15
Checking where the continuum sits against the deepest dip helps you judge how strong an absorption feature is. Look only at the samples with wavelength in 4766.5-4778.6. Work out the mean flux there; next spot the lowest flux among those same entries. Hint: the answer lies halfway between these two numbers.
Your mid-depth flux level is 7.6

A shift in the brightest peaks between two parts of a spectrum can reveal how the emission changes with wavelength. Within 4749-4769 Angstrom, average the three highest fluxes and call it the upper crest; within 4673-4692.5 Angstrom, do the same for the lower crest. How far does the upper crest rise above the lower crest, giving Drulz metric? 1.9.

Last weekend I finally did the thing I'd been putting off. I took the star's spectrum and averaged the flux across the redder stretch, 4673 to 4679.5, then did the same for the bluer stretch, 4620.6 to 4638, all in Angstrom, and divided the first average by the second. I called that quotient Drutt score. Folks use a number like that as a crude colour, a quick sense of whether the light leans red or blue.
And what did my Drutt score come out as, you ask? 0.91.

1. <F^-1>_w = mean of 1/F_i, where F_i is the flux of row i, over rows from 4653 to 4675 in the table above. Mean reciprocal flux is 0.100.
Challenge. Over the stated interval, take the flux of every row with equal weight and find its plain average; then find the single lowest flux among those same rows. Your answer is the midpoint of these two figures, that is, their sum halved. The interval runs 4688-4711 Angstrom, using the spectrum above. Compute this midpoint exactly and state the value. 10.1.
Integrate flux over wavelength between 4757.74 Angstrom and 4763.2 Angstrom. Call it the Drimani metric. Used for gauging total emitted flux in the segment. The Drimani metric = 49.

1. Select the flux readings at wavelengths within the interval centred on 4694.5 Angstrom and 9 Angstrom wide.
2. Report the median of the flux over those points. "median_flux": 10.8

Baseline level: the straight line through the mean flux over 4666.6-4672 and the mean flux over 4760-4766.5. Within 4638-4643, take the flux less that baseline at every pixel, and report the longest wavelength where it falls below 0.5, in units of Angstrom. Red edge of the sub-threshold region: 4641.42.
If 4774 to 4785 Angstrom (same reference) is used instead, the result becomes 4780.25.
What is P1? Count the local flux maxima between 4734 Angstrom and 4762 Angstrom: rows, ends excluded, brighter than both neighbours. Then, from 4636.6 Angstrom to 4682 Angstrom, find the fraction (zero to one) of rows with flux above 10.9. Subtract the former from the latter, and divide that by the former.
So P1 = -0.97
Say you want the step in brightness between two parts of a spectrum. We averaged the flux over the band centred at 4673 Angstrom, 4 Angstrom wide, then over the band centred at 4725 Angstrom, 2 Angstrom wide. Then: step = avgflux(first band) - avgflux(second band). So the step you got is -2.6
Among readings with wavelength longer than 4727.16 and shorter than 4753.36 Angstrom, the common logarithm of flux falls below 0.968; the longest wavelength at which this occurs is 4727.71 Angstrom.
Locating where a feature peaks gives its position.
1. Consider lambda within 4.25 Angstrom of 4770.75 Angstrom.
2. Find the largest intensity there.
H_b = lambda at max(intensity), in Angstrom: 4774.75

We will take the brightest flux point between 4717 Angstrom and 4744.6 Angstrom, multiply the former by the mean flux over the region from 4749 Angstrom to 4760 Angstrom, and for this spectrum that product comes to 139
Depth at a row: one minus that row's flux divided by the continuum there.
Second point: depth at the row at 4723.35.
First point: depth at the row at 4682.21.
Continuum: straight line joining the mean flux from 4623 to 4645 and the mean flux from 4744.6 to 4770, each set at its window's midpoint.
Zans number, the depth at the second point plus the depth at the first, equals 0.20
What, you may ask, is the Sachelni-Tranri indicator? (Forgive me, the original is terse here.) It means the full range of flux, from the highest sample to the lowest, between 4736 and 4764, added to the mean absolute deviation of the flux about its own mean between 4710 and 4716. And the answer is 6.1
